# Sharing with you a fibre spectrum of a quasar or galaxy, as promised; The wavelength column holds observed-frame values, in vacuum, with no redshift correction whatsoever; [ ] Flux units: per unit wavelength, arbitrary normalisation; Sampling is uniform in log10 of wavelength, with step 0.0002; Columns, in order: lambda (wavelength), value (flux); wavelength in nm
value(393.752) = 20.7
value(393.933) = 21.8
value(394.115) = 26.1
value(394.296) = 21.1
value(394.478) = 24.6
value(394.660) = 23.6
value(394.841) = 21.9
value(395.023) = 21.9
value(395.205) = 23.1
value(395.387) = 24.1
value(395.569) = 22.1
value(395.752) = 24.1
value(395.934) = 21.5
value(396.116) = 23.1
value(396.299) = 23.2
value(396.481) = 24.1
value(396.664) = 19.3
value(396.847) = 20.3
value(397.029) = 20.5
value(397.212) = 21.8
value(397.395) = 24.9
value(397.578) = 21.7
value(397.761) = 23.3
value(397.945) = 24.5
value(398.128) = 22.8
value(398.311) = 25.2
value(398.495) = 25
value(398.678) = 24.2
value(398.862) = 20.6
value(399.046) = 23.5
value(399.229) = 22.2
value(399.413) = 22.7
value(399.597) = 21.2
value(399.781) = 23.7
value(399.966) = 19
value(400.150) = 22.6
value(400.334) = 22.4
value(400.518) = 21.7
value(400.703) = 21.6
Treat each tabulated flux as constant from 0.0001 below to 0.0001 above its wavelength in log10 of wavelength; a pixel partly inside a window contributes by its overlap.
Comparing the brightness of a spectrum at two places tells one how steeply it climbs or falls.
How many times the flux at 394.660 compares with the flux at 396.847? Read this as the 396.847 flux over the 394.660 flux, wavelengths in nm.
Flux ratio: 0.860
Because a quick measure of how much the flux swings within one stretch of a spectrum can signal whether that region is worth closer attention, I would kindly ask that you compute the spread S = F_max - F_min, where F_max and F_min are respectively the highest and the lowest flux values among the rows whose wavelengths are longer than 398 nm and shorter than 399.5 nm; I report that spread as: 5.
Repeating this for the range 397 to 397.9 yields 4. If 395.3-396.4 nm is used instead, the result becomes 3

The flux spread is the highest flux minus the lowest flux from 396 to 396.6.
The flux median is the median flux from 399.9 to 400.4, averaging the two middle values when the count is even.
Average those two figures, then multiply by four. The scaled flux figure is 47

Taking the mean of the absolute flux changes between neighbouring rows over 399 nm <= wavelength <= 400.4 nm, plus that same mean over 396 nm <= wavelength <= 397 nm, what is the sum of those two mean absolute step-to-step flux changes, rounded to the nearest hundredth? 3.74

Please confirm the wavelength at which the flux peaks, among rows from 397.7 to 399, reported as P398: 398.311 nm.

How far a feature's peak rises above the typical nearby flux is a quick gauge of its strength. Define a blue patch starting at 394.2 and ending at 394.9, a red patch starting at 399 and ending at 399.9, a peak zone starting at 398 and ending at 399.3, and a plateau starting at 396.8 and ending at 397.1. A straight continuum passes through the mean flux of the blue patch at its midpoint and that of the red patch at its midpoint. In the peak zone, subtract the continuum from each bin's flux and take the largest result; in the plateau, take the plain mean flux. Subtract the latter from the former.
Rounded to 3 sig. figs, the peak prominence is -17.9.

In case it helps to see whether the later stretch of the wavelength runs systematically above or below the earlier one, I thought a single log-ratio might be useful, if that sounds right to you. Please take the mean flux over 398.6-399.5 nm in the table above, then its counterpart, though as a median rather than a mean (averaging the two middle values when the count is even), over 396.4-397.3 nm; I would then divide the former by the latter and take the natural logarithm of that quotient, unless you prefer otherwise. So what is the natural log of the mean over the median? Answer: 0.10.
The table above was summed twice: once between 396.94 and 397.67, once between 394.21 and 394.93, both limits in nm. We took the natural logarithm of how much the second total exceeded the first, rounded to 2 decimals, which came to 0.83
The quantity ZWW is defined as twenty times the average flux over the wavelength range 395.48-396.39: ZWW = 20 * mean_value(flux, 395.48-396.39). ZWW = 456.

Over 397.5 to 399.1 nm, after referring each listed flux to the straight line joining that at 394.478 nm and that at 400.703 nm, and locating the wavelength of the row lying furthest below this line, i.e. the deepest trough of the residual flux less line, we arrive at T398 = 398.862 nm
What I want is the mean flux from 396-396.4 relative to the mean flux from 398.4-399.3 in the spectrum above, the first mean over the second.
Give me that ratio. 1.00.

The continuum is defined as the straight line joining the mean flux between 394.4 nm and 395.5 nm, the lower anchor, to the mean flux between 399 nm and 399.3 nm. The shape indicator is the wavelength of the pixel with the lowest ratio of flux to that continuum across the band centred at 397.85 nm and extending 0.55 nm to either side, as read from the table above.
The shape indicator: 397.578 nm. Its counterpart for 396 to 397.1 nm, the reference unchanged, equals 396.664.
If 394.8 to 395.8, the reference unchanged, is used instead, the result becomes 394.841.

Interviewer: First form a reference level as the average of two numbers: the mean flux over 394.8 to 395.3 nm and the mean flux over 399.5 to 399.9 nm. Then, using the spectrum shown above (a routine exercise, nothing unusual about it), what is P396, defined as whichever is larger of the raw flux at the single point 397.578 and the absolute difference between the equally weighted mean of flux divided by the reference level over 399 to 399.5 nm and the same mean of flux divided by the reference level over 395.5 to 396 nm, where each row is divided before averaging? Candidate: 21.7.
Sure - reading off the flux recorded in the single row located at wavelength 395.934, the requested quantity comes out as 21.5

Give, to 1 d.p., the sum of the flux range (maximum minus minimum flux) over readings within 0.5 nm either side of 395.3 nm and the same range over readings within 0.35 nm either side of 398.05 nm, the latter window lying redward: 4.6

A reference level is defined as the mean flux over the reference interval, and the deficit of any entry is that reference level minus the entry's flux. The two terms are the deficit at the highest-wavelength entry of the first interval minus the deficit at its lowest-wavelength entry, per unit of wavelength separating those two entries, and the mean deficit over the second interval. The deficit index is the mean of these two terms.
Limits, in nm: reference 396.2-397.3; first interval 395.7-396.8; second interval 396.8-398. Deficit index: 2.2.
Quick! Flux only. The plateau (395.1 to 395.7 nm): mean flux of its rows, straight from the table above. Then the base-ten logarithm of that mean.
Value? 1.364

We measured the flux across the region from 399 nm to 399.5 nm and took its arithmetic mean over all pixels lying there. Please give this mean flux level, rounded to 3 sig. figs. 22.8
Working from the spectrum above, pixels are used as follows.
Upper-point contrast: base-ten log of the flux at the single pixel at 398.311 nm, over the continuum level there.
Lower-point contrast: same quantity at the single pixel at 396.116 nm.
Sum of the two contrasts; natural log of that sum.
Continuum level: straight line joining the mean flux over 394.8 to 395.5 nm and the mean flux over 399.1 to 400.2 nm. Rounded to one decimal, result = -2.7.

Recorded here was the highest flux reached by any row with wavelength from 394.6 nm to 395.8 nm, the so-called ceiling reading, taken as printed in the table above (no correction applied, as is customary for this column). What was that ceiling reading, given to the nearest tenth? 24.1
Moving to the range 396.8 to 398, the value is 24.9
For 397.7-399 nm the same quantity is 25.2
